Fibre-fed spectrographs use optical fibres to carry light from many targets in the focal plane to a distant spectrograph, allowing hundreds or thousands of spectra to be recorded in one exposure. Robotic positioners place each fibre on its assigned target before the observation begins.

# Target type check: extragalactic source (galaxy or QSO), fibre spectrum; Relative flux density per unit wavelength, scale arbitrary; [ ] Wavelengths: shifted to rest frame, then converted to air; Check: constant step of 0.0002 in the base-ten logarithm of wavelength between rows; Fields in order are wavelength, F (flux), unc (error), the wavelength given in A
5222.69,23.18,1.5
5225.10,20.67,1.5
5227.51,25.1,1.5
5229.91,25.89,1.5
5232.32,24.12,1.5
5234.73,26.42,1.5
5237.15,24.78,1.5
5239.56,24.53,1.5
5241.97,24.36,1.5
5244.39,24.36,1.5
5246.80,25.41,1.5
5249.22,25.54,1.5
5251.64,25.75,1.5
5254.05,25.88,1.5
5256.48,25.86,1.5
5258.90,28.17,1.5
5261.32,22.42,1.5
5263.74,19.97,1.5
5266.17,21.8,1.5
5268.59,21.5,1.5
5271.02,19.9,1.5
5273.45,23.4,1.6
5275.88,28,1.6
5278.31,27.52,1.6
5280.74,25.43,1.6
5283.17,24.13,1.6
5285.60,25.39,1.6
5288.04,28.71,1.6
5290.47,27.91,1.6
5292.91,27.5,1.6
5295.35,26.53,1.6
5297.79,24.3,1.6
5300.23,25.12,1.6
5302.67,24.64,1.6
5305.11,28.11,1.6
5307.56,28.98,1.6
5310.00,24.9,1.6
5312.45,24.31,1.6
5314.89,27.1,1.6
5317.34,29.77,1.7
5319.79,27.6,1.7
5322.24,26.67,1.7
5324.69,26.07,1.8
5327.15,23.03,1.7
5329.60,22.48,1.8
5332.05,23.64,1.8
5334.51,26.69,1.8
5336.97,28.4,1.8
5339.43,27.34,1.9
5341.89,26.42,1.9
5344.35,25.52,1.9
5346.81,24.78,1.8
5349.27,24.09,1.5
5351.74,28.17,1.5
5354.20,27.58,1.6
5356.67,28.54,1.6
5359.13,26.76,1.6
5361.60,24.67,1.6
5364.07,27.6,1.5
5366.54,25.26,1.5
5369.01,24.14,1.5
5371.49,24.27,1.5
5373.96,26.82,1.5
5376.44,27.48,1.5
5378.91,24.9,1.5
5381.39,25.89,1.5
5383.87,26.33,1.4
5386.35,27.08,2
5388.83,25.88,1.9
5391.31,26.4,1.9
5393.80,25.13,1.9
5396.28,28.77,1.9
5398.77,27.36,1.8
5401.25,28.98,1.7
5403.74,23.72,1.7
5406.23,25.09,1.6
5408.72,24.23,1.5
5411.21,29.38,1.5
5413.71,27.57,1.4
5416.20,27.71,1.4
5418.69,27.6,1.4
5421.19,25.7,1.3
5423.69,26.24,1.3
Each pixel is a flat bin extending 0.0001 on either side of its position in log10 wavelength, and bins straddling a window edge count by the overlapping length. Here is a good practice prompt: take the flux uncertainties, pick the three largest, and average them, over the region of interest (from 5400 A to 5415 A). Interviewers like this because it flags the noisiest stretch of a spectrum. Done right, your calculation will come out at 1.67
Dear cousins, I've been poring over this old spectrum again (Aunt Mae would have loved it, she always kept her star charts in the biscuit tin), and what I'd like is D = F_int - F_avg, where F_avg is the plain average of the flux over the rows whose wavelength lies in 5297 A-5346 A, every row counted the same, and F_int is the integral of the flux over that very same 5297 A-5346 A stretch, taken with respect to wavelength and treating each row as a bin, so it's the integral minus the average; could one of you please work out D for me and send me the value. 1251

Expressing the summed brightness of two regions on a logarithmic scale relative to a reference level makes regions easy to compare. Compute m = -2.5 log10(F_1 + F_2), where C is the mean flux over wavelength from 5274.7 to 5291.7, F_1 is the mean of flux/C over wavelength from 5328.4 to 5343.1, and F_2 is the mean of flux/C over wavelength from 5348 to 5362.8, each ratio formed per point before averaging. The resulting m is -0.732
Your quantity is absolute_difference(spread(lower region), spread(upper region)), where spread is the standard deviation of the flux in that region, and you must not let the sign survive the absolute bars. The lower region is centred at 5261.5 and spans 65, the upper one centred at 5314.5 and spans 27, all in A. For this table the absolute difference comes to 0.3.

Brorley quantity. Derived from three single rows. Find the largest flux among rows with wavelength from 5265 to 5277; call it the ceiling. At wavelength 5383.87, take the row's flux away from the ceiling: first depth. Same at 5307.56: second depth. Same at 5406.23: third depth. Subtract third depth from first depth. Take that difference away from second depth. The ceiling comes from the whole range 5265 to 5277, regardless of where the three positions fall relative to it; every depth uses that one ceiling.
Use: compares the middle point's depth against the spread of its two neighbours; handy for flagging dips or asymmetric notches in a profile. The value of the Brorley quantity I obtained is 0.3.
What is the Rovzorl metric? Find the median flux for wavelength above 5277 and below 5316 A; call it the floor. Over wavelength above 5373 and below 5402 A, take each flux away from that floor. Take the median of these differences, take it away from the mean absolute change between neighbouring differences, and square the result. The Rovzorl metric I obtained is 4.0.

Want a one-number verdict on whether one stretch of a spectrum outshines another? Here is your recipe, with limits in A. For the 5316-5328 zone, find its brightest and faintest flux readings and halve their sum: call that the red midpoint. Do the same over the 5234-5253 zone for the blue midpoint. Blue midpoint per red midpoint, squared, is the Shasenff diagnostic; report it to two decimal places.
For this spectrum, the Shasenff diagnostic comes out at 0.92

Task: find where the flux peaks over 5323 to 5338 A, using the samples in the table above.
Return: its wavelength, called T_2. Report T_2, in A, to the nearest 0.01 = 5336.97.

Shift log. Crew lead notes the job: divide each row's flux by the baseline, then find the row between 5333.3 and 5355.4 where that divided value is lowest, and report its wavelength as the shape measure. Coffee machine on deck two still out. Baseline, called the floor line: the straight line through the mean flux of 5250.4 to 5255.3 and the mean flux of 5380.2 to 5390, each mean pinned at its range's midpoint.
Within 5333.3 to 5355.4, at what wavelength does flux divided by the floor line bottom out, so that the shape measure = 5349.27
